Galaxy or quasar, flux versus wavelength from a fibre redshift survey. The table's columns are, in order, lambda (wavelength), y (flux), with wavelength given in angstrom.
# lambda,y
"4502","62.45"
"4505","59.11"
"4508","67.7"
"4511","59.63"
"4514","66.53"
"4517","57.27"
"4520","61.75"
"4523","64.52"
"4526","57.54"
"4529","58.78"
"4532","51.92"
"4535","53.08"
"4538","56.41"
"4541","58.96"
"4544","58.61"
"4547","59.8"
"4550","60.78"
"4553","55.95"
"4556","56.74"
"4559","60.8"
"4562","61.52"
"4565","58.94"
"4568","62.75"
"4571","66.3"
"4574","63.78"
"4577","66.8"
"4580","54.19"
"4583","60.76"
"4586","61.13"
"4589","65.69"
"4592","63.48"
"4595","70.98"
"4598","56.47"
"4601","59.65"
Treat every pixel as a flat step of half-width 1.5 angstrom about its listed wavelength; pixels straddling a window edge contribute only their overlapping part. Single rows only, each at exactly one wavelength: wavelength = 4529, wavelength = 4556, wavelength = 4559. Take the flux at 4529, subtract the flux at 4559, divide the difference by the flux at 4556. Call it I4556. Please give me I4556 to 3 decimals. -0.036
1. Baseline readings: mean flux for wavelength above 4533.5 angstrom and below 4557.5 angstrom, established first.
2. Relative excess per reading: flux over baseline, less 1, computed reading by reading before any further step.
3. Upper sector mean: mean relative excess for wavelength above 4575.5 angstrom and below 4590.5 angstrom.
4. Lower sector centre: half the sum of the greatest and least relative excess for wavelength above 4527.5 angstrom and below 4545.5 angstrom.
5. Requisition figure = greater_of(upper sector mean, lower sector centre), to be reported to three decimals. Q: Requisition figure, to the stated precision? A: 0.073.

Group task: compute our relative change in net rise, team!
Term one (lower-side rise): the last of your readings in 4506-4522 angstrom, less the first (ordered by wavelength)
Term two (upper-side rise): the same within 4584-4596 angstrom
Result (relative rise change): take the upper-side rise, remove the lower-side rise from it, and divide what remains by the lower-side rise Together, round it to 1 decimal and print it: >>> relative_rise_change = -2.7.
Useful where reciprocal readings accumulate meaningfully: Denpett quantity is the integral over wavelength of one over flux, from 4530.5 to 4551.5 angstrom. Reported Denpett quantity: 0.369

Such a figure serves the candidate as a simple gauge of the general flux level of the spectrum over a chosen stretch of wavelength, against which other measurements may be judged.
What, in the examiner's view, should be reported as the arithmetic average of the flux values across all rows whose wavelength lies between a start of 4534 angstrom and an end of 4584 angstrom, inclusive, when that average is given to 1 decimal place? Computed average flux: 59.8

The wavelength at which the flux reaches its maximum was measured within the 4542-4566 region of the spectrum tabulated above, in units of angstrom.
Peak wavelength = 4562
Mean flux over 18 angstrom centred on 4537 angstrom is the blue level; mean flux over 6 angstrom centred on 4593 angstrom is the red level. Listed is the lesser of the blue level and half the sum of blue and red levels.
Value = 56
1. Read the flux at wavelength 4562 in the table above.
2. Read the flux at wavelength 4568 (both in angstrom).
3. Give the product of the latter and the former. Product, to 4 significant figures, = 3860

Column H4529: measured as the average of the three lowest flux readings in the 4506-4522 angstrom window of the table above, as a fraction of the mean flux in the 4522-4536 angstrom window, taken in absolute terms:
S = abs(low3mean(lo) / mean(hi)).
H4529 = 1.04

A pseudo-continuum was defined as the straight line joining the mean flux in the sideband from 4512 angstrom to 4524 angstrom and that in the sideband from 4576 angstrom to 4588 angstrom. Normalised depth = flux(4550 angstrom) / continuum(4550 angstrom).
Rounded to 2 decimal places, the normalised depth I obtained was 0.99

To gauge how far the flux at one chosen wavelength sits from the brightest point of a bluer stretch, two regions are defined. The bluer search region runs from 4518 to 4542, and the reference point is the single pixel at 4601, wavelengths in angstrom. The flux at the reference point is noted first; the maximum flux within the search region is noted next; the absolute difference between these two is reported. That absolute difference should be 4.9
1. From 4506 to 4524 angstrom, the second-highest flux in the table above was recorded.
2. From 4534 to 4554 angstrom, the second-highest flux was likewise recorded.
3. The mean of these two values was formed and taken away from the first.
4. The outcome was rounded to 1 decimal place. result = 3.4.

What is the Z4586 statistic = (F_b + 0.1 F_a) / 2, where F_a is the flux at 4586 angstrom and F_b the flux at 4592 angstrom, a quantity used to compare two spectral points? 35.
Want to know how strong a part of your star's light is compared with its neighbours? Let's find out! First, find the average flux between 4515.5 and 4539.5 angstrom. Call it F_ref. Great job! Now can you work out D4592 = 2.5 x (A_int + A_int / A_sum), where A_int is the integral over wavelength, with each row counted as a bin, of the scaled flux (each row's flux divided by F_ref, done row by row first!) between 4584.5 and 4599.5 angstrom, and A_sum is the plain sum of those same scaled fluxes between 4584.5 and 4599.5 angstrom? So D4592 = 48.8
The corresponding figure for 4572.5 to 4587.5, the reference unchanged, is 47.4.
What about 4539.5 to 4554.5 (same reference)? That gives 45.8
